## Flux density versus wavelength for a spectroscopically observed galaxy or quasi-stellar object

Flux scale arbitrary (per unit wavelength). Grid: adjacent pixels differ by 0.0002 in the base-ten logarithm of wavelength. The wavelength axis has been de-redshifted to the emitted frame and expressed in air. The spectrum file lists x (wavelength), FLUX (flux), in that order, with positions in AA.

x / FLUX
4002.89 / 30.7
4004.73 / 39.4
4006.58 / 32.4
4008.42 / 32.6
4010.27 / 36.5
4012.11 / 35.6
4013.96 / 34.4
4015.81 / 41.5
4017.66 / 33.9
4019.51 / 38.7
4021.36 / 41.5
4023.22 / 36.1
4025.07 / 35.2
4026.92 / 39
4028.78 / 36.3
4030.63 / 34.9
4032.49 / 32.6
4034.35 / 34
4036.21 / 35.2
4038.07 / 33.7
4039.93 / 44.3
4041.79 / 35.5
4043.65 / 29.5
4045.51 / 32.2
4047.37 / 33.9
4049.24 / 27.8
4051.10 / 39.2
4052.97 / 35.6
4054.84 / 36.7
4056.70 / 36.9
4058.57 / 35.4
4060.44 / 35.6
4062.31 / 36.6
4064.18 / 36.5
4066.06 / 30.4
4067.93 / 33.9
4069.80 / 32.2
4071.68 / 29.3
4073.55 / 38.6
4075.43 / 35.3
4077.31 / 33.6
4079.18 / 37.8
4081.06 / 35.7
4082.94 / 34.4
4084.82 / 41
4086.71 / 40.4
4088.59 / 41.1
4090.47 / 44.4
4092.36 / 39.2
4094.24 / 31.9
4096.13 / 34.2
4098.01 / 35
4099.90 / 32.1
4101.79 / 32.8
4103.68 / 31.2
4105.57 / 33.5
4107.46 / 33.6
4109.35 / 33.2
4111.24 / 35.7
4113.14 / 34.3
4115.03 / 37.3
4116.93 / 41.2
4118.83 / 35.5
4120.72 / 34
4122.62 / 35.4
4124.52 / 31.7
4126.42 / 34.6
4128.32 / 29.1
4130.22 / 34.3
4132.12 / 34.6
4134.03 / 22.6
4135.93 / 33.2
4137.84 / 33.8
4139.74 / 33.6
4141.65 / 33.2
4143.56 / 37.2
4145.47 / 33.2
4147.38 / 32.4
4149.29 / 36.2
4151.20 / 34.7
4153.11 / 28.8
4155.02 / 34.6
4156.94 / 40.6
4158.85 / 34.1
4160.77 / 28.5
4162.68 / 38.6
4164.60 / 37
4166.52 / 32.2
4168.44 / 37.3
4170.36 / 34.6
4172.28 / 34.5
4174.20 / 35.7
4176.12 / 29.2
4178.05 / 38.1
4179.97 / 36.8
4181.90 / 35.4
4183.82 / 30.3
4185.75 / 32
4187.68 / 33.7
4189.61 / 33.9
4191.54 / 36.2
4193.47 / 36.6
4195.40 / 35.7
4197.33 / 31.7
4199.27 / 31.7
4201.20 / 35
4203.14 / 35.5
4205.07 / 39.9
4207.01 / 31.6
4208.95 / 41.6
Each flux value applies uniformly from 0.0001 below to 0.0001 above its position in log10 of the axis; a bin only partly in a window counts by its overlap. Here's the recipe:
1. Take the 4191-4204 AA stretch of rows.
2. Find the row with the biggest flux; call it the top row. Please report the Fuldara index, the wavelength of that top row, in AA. 4193.47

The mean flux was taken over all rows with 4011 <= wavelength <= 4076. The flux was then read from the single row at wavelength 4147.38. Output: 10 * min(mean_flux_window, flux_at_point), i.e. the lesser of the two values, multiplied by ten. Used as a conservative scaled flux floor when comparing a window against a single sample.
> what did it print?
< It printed 324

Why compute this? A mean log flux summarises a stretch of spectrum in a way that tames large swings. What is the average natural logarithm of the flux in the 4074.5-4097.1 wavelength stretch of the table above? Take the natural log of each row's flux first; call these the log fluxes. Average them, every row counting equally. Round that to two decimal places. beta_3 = 3.62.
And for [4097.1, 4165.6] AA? 3.52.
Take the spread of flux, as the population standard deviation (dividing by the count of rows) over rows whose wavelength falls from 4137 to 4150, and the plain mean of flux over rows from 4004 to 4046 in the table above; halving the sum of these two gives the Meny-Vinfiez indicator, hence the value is 18.8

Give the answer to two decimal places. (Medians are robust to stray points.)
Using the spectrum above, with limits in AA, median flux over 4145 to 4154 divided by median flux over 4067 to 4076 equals 0.98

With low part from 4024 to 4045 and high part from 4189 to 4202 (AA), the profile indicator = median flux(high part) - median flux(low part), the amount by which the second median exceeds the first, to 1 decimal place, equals -0.2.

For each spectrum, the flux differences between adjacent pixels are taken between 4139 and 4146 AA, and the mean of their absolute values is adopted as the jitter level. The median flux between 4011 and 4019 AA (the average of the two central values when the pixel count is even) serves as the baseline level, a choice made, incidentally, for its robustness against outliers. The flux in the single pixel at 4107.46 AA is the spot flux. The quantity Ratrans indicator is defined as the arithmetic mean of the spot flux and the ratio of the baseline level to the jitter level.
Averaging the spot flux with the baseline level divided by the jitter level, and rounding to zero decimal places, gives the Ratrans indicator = 23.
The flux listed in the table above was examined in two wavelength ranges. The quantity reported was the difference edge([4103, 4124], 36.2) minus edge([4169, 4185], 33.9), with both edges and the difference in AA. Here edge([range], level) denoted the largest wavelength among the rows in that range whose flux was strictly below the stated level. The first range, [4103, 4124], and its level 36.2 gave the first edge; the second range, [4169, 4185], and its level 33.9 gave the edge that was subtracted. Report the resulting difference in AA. -61.2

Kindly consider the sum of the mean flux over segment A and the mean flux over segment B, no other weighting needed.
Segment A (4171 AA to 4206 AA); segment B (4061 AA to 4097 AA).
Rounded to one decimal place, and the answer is 70.7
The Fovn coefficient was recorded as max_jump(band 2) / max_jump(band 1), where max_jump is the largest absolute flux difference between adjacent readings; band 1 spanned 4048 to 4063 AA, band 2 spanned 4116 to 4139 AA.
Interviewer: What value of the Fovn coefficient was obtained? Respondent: 1.1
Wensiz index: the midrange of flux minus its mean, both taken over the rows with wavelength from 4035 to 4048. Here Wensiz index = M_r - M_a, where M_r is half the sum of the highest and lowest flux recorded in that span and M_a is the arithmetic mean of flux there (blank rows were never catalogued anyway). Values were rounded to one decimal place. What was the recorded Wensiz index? 2.0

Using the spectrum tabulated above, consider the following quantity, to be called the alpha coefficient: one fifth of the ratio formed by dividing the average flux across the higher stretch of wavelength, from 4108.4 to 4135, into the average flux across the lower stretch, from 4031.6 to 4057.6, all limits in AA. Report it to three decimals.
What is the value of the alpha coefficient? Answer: 0.206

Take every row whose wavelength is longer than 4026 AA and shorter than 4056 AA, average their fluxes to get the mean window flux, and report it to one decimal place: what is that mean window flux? 35.0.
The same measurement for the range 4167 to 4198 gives 34.5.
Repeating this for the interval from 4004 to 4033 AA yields 36.3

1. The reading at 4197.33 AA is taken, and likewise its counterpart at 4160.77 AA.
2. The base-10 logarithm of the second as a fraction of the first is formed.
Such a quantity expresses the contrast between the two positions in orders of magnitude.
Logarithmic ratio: -0.05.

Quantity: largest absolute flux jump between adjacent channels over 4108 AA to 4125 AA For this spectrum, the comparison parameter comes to 5.7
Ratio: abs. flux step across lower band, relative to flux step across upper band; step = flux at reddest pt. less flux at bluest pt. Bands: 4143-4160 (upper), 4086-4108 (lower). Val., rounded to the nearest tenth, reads -2.2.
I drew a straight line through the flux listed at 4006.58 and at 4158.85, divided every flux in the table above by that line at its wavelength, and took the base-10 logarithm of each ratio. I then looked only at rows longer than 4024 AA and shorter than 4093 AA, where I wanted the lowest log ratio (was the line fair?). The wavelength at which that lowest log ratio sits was 4049.24 AA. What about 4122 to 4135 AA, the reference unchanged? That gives 4134.03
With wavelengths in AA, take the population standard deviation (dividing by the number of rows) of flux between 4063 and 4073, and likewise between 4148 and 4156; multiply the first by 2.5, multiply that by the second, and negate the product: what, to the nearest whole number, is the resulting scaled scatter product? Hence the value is -18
